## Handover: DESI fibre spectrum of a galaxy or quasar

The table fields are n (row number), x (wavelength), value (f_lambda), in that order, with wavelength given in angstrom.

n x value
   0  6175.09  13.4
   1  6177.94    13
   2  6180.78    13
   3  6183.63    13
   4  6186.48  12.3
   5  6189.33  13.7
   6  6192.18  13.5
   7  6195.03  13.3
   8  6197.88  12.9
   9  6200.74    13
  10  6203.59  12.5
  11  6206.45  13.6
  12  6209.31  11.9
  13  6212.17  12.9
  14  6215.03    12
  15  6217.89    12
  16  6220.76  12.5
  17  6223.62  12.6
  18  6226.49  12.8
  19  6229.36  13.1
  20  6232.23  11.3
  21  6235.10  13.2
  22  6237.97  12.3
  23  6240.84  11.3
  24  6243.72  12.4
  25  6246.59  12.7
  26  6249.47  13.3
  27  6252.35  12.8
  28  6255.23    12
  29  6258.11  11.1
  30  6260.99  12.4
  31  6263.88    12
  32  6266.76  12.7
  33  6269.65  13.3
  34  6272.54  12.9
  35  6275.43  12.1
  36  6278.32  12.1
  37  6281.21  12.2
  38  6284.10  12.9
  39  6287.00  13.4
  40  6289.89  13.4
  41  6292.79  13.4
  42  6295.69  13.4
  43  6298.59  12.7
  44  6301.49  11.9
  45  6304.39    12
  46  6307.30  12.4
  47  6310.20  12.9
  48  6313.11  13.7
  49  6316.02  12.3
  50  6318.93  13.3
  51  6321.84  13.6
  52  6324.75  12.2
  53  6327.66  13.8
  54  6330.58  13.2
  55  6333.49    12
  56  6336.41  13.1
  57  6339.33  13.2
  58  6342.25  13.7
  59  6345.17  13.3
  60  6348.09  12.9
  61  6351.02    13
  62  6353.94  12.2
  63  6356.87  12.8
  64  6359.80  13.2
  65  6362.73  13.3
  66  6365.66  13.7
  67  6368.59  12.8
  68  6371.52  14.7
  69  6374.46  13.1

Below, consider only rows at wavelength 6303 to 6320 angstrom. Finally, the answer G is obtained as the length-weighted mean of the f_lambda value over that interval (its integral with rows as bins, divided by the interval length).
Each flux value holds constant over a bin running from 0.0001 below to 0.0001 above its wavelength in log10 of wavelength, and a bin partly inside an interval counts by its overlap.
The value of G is 12.8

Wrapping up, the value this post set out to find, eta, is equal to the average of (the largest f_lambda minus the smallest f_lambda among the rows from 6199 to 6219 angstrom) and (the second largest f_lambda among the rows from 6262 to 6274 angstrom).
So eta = 7.3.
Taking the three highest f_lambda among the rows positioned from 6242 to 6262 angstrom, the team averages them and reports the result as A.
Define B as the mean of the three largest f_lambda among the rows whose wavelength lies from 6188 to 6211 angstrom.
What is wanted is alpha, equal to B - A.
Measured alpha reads 0.7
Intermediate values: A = 12.9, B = 13.60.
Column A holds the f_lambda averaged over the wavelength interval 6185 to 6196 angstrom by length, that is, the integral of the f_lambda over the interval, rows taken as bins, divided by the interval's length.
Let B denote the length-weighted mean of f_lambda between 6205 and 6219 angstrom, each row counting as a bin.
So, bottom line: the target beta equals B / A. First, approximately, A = 13.2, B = 12.5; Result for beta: 0.947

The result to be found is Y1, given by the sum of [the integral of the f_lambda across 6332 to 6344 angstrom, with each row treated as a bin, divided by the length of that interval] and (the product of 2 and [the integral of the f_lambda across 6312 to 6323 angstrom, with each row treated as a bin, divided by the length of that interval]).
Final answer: 39.4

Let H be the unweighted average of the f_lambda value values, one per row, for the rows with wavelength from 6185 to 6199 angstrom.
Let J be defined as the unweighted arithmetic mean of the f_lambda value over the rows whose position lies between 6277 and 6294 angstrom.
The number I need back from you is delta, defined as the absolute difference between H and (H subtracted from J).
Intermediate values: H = 13.1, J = 12.9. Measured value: 13.4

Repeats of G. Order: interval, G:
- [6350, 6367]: 13.0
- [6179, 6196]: 13.1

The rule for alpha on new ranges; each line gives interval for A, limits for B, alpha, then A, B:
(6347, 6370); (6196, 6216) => -0.2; 13.4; 13.17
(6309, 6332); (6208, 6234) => -0.8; 13.7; 12.93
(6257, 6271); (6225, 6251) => 0.4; 12.8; 13.20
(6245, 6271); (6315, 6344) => 0.6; 13.1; 13.70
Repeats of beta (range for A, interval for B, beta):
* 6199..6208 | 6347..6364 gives 0.991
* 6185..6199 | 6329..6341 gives 0.981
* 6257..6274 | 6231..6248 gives 0.983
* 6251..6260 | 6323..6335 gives 1.070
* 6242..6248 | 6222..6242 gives 0.992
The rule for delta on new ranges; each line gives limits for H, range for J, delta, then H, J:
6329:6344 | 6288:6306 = 13.3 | 13.0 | 12.8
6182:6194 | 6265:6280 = 13.6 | 13.1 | 12.6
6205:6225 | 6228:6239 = 12.5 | 12.5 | 12.5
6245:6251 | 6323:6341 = 13.1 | 13.0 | 12.9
